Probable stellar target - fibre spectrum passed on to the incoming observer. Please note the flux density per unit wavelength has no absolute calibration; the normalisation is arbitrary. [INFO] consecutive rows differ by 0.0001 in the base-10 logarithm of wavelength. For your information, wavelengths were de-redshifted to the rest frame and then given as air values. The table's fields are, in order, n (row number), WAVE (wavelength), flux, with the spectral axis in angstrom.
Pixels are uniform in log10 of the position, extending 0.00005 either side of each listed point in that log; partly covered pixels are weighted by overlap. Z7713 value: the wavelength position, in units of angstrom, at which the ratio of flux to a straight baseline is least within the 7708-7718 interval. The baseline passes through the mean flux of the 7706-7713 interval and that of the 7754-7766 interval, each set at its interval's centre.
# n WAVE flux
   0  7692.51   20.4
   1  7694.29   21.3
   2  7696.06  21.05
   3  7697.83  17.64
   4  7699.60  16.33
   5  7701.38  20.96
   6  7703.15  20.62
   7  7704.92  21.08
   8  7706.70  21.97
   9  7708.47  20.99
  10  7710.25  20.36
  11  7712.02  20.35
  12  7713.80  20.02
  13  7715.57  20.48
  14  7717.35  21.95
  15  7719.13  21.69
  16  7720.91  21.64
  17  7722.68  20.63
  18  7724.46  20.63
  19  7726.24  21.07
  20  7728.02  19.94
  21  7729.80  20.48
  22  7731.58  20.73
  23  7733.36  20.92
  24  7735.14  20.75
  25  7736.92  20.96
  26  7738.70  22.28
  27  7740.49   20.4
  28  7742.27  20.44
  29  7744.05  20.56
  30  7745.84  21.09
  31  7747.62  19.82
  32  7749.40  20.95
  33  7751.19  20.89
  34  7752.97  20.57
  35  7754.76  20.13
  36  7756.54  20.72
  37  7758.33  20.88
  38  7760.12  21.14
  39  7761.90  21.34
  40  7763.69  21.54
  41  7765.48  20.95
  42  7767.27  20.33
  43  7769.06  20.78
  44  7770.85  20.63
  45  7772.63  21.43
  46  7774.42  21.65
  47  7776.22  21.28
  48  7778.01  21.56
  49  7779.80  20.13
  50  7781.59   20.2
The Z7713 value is 7713.80 angstrom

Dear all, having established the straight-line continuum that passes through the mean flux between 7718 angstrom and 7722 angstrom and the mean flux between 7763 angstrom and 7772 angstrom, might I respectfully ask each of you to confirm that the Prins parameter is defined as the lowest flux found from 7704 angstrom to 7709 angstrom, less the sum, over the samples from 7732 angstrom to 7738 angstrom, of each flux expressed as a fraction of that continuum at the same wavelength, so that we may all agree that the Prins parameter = 18.1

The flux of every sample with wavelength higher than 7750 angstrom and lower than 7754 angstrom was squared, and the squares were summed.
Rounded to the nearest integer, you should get 860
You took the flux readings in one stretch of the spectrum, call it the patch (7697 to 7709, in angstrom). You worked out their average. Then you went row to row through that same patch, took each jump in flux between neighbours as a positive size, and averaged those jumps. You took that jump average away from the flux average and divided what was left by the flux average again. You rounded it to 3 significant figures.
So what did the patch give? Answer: 0.928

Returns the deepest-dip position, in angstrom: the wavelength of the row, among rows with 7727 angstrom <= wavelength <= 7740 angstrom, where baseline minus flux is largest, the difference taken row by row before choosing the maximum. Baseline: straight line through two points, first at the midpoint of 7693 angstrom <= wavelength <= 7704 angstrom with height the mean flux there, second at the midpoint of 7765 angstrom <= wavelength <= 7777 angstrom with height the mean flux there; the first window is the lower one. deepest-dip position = 7728.02 angstrom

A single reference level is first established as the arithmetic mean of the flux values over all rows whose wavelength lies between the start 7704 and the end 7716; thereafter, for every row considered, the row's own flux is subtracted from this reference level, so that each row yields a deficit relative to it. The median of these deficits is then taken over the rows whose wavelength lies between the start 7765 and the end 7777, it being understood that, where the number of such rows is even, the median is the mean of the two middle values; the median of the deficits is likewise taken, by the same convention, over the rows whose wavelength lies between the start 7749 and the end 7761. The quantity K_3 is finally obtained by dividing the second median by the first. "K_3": 0.6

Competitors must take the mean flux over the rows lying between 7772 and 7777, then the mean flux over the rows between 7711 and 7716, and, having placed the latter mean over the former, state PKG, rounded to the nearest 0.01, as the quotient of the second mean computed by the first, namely 0.95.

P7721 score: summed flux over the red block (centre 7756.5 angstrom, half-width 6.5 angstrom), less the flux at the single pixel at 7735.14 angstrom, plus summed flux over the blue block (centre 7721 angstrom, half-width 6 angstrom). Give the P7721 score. 273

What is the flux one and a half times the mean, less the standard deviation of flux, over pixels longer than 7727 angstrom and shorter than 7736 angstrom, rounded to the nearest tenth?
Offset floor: 30.5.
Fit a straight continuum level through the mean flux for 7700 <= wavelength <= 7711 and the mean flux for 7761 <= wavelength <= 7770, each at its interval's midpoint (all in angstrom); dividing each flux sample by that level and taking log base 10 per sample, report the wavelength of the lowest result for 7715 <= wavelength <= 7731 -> 7728.02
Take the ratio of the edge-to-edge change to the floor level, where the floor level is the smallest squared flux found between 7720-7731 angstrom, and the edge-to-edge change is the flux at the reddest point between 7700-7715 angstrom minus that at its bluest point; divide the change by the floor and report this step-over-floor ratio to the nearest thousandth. -0.002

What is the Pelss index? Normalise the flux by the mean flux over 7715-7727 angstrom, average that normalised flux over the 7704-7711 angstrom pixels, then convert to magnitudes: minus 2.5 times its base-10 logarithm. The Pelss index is 0.003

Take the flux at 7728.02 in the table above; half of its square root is 2.23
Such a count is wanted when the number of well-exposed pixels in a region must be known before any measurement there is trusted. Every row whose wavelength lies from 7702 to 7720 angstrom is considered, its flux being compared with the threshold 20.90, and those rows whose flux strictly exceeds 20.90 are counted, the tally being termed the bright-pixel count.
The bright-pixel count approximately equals 5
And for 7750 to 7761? 1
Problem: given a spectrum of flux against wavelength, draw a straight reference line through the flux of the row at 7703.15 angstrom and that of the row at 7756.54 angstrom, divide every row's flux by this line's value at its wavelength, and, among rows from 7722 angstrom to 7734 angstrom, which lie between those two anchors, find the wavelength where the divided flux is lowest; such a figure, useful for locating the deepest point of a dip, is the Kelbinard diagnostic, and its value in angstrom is 7728.02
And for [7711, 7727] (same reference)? 7713.80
